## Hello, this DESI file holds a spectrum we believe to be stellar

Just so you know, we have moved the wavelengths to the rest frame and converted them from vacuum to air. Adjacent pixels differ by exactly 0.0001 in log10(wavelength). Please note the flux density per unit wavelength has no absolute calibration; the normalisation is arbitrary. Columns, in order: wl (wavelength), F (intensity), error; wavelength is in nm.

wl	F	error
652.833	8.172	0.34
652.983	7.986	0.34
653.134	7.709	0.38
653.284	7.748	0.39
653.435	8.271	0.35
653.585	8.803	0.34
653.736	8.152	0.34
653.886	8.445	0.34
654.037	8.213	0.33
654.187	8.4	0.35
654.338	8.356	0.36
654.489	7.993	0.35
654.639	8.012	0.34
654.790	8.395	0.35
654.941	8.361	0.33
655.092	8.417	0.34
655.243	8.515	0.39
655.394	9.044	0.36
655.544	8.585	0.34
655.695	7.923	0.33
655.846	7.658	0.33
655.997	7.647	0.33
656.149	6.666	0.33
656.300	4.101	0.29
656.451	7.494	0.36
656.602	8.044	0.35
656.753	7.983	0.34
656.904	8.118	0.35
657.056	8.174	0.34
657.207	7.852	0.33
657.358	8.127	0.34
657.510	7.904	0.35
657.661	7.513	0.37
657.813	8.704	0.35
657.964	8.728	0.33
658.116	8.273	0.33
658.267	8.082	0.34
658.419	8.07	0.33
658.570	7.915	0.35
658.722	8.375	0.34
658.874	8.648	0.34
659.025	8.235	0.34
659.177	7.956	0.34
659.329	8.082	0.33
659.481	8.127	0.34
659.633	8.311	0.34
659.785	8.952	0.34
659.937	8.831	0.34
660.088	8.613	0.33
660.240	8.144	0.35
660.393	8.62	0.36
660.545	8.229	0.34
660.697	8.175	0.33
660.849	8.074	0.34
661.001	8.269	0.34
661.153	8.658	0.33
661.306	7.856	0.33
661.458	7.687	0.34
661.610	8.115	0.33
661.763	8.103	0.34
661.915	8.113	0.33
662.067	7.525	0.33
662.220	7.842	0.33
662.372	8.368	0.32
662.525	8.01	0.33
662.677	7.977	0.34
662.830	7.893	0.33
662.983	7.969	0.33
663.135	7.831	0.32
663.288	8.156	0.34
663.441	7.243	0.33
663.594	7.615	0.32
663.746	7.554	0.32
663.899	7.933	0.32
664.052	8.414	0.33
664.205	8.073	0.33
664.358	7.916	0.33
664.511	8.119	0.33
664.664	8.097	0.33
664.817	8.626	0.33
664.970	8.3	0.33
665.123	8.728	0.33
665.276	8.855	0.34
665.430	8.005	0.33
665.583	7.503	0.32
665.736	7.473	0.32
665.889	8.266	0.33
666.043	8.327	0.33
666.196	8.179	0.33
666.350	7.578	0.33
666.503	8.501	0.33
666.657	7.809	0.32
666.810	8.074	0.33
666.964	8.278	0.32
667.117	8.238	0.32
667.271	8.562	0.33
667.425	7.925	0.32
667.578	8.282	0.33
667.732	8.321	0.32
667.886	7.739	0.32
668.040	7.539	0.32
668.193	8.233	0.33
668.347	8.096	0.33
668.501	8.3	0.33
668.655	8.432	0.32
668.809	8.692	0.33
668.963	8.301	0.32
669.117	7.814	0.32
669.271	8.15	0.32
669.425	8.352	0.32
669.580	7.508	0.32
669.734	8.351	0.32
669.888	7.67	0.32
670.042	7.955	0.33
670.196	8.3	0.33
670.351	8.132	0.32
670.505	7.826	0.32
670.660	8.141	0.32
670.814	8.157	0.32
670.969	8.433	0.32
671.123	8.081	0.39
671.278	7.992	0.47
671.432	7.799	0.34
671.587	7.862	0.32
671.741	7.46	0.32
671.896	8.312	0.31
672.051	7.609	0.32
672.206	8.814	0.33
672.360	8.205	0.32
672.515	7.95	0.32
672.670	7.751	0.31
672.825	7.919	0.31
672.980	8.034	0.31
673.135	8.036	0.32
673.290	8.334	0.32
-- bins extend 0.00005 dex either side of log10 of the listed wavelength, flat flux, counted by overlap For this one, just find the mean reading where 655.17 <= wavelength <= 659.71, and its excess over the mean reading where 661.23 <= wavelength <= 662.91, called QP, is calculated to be 0.008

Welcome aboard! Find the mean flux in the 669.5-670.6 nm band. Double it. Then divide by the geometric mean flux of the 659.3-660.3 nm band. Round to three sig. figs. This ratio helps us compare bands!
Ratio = 1.89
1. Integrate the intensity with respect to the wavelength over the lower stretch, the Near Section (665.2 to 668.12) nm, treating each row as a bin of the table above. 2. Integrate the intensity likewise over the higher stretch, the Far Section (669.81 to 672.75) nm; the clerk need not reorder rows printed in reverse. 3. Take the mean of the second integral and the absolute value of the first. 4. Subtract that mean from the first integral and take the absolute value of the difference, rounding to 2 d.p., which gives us 0.00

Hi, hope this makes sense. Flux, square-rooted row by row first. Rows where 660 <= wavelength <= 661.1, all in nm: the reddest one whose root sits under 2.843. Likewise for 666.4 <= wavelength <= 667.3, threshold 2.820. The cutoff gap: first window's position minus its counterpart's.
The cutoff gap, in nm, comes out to -5.81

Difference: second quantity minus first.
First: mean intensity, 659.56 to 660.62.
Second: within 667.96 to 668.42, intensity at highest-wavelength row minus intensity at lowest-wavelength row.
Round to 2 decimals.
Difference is -7.97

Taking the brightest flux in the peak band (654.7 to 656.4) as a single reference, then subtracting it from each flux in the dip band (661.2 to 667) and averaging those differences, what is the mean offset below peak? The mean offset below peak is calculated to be -1.02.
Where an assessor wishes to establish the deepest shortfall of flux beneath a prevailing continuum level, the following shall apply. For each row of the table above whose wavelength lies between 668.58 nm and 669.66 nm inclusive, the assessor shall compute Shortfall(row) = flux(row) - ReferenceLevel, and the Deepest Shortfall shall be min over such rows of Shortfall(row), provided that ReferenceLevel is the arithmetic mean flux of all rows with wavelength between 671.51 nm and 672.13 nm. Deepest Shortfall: -0.30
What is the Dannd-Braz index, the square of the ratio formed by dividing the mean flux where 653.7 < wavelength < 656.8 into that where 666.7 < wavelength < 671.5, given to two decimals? 1.05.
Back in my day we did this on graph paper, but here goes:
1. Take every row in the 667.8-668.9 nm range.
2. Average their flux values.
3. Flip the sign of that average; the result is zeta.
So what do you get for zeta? -8.15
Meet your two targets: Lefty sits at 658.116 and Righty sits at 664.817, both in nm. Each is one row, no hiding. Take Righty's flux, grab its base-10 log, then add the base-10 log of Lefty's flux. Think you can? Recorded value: 1.85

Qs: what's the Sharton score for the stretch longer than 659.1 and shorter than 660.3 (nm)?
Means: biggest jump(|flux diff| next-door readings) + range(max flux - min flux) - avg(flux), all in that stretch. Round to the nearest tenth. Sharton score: -6.7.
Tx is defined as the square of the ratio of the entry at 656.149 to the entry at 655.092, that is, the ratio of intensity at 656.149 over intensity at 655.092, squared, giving 0.63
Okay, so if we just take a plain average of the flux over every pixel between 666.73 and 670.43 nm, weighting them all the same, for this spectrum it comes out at 8.14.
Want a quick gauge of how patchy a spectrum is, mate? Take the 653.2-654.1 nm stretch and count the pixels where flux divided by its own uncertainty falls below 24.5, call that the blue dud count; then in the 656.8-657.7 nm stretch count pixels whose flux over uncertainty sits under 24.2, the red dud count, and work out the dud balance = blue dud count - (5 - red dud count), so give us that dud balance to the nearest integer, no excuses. 4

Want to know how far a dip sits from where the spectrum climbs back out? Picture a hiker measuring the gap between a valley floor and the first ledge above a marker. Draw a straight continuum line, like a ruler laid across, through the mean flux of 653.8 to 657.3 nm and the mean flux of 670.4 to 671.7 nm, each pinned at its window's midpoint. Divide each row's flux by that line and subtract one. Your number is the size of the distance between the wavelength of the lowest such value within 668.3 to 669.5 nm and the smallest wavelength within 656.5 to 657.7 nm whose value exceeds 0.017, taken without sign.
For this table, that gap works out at 12.21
